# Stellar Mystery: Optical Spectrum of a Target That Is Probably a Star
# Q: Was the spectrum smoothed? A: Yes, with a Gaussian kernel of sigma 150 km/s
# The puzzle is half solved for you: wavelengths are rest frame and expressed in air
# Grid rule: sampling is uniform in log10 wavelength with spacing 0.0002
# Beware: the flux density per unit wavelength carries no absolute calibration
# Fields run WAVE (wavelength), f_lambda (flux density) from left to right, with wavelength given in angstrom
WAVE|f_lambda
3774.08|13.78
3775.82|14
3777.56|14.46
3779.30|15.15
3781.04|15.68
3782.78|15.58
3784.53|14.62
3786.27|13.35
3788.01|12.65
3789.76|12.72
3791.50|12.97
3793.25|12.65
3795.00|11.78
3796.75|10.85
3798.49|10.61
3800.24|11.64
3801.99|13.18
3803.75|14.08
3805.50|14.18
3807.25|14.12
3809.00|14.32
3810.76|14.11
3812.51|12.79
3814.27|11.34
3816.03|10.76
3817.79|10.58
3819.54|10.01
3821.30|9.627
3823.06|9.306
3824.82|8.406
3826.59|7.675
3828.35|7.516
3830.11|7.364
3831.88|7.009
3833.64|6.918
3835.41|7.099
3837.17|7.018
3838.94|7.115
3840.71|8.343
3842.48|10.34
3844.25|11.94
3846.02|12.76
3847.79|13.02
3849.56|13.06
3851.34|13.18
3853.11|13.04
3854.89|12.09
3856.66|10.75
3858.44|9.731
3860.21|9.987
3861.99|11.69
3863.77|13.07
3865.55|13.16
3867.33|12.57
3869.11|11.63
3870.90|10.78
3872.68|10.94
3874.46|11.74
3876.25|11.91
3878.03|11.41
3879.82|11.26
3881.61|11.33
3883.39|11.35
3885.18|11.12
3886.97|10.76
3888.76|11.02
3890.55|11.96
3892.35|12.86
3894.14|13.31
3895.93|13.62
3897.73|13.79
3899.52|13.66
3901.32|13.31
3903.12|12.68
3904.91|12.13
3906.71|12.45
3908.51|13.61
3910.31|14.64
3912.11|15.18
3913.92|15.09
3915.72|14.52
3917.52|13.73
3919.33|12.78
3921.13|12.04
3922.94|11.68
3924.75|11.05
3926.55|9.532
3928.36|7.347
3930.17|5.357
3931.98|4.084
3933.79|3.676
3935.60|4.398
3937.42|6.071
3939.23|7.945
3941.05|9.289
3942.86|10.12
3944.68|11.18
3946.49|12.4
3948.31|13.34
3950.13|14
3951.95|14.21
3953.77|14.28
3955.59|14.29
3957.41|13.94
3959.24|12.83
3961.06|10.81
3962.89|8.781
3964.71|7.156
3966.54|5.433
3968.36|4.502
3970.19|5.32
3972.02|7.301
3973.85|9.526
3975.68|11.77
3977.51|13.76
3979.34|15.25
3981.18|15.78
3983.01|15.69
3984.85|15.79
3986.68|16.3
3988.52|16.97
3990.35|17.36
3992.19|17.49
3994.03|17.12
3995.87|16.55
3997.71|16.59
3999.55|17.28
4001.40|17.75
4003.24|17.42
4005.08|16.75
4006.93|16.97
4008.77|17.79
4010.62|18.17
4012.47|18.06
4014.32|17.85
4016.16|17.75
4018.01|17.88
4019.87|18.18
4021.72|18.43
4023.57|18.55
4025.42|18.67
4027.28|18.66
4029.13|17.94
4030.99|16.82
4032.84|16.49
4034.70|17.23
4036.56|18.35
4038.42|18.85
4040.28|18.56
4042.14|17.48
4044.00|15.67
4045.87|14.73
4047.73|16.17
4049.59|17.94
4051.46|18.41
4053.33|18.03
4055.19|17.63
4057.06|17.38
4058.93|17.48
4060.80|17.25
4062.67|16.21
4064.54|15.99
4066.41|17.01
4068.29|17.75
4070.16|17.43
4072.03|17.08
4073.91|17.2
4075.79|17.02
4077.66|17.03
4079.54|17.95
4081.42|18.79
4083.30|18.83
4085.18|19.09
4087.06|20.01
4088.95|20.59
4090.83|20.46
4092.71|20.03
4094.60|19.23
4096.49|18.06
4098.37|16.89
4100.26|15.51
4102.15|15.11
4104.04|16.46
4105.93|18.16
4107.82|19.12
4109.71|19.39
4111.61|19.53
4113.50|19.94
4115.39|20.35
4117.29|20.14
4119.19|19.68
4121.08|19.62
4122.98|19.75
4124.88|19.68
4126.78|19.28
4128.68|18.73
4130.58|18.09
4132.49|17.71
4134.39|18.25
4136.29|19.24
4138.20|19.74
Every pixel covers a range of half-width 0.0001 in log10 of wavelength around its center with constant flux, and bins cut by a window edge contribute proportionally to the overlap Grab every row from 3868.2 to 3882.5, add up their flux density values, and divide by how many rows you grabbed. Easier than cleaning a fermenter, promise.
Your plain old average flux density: 11.4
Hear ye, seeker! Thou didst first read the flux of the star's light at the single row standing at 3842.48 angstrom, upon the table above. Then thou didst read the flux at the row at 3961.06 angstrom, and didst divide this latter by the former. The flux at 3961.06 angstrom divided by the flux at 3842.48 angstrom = 1.0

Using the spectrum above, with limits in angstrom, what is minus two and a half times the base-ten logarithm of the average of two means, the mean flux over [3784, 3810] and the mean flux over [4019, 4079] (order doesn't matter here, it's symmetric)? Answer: -2.95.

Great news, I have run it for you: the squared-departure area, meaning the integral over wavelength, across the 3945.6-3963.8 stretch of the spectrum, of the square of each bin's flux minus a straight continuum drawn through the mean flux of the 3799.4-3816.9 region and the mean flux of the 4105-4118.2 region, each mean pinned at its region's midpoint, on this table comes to 255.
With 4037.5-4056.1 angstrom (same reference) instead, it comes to 43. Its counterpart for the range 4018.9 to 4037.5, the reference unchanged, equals 13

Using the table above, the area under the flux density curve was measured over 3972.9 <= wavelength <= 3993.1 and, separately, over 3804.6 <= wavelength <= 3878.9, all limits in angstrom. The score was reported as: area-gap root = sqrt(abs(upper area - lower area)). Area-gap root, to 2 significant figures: 22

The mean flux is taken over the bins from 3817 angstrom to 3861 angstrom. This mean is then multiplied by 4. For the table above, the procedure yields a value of 39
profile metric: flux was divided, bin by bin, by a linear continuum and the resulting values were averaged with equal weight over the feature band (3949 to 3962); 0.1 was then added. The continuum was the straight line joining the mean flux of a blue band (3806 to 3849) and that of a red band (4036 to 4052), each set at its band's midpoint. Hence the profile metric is 1.04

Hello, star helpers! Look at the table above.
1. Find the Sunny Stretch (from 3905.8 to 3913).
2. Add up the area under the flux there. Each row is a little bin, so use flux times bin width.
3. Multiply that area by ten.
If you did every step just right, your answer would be 1006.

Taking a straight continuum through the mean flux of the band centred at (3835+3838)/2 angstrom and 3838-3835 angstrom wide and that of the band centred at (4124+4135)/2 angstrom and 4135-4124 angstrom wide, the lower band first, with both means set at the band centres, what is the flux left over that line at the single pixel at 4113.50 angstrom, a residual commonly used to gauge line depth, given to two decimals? 1.95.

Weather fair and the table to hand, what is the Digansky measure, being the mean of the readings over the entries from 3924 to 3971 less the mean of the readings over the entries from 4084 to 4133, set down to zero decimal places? -10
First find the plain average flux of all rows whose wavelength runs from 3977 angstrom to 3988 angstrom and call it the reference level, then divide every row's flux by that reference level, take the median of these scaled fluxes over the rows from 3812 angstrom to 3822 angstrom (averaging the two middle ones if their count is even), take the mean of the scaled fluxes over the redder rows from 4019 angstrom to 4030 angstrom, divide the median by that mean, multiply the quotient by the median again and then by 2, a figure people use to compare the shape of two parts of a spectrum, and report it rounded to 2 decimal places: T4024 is 0.80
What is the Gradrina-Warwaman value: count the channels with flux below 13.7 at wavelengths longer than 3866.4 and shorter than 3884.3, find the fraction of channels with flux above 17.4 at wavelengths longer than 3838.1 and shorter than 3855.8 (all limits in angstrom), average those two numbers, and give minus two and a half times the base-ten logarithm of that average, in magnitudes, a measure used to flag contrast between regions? -1.75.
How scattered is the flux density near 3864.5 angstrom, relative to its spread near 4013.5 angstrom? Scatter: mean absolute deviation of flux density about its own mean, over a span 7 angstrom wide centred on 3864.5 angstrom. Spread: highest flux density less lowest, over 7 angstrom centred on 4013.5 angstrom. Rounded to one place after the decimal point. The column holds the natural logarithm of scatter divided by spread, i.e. 0.2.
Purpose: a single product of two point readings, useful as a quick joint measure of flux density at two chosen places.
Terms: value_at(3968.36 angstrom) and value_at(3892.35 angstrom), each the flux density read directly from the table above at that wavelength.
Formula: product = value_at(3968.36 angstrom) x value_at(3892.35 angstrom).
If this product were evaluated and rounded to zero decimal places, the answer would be 58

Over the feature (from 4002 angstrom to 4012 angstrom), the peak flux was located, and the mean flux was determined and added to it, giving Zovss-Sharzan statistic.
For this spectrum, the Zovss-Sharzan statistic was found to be 36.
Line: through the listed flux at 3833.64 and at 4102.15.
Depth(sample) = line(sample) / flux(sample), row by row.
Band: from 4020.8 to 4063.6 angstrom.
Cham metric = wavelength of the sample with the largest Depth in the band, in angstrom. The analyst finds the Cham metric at 4045.87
